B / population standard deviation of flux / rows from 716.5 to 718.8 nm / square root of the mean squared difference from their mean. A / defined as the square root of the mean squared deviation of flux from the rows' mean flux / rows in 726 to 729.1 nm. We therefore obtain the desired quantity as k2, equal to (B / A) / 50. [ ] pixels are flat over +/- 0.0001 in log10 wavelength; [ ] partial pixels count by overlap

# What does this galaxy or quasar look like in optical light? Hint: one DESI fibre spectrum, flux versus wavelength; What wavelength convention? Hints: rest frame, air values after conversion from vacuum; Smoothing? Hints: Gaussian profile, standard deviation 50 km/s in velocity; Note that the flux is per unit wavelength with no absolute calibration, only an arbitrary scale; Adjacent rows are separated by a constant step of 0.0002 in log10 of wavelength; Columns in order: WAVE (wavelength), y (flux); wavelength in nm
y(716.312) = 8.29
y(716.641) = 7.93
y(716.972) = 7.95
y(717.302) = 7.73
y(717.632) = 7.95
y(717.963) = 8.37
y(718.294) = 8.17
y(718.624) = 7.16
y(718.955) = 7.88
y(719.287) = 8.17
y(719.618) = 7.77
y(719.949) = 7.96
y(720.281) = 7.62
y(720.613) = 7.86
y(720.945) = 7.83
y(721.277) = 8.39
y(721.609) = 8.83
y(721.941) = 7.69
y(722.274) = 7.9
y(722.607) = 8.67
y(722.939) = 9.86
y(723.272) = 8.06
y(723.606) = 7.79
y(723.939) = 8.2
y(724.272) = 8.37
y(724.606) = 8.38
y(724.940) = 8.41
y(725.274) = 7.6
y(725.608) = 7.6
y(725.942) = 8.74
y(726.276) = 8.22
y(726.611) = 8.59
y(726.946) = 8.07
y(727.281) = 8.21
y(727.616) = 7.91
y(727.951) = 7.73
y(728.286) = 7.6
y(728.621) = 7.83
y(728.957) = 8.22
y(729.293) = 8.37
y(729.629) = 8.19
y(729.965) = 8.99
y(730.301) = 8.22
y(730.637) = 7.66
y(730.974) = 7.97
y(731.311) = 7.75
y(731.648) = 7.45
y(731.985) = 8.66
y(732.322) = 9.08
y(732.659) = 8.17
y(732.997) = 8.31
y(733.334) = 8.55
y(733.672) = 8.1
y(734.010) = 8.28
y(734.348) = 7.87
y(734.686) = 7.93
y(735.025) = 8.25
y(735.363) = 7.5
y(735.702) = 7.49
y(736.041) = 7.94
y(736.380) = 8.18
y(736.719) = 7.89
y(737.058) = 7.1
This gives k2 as 0.025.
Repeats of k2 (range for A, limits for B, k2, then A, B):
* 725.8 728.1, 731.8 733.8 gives 0.020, 0.3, 0.33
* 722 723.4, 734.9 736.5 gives 0.008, 0.8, 0.32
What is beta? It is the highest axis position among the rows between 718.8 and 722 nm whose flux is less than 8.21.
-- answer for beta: 721.941 nm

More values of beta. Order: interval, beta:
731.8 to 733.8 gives 733.672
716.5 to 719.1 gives 718.955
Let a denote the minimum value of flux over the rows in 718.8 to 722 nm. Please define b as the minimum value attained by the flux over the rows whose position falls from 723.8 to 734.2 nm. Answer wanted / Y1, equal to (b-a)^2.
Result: 0.03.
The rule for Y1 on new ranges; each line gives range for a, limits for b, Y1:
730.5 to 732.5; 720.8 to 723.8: 0.06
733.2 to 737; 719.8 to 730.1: 0.01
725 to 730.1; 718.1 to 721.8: 0.19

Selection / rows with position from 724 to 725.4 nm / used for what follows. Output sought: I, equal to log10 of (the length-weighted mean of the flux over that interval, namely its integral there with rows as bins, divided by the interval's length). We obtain 0.914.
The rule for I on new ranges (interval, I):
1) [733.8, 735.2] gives 0.908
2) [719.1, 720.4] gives 0.897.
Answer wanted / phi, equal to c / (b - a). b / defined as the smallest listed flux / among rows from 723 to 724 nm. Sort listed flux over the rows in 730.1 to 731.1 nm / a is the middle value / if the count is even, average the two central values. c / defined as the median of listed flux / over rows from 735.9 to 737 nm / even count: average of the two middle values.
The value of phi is -44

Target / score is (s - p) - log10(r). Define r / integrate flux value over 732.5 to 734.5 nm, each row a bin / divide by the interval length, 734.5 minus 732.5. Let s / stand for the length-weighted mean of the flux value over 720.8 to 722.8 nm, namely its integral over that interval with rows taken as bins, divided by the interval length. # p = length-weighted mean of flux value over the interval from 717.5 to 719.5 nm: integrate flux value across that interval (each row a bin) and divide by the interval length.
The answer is -0.61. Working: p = 7.94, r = 8.22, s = 8.25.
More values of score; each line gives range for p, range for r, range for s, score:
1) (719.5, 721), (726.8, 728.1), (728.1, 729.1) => -0.83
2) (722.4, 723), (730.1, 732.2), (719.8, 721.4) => -2.06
